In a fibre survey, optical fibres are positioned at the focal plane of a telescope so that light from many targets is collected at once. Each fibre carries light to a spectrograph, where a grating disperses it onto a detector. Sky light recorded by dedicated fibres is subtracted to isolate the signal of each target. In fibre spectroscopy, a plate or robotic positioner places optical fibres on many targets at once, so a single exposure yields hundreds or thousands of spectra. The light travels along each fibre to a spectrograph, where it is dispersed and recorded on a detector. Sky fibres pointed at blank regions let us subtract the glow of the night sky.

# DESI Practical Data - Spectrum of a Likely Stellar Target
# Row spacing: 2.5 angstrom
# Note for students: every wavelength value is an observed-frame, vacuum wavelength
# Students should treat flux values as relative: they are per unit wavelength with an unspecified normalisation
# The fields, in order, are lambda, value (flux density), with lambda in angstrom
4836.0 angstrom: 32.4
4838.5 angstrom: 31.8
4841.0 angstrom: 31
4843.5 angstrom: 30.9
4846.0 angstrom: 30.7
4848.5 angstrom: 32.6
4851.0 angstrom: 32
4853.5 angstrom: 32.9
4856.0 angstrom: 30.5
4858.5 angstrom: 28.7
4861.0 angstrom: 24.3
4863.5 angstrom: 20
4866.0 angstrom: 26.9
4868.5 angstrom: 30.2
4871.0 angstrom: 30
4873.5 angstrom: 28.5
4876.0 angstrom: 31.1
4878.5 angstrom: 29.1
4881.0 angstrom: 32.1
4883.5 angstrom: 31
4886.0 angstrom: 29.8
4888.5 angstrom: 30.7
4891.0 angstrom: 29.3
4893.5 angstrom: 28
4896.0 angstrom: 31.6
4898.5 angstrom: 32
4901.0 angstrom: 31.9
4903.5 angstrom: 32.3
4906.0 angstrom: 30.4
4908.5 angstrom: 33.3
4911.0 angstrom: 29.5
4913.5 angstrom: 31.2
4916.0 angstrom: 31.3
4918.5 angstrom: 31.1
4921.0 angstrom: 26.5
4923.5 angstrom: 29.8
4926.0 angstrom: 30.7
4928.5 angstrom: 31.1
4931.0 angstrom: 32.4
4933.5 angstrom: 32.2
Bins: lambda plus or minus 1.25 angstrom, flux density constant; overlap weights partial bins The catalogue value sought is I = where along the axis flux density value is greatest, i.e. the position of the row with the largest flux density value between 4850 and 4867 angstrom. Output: 4853.5 angstrom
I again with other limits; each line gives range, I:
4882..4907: 4903.5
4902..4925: 4908.5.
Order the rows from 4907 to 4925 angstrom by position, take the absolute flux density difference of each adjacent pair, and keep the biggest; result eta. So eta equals 5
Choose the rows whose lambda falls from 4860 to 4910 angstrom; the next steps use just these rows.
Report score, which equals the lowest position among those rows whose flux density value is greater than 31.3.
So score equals 4881.0 angstrom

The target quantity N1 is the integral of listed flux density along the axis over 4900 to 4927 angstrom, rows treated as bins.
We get 829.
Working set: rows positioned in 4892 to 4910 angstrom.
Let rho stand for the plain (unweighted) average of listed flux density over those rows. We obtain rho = 31.4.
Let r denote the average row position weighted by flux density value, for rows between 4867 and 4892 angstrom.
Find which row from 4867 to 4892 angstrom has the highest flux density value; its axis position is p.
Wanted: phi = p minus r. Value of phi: 1.2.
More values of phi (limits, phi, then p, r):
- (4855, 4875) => -8.8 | 4856.0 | 4864.8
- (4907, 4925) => -7.3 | 4908.5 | 4915.8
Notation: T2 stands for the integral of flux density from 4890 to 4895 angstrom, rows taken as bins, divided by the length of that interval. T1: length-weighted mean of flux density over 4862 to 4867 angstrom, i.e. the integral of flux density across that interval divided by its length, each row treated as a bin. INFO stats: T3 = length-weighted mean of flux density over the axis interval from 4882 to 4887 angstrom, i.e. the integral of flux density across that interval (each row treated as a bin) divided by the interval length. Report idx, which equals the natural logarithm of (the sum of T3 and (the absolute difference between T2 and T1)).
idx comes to 3.58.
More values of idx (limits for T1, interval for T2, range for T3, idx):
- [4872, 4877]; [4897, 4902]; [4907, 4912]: 3.52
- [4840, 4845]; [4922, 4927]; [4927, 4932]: 3.48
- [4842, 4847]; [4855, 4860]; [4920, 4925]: 3.40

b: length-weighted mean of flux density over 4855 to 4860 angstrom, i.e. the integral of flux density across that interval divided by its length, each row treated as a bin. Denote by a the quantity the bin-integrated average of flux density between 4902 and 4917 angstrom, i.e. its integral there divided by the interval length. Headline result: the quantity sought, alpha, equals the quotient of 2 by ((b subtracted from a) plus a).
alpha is 0.0599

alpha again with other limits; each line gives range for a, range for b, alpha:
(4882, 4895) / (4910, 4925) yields 0.0672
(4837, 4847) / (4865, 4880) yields 0.0608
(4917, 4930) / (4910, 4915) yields 0.0680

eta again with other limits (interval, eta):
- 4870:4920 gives 4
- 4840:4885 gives 7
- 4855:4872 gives 7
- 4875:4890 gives 3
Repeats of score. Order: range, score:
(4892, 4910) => 4896.0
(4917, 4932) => 4931.0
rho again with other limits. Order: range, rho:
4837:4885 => 29.7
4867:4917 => 30.7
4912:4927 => 30.1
